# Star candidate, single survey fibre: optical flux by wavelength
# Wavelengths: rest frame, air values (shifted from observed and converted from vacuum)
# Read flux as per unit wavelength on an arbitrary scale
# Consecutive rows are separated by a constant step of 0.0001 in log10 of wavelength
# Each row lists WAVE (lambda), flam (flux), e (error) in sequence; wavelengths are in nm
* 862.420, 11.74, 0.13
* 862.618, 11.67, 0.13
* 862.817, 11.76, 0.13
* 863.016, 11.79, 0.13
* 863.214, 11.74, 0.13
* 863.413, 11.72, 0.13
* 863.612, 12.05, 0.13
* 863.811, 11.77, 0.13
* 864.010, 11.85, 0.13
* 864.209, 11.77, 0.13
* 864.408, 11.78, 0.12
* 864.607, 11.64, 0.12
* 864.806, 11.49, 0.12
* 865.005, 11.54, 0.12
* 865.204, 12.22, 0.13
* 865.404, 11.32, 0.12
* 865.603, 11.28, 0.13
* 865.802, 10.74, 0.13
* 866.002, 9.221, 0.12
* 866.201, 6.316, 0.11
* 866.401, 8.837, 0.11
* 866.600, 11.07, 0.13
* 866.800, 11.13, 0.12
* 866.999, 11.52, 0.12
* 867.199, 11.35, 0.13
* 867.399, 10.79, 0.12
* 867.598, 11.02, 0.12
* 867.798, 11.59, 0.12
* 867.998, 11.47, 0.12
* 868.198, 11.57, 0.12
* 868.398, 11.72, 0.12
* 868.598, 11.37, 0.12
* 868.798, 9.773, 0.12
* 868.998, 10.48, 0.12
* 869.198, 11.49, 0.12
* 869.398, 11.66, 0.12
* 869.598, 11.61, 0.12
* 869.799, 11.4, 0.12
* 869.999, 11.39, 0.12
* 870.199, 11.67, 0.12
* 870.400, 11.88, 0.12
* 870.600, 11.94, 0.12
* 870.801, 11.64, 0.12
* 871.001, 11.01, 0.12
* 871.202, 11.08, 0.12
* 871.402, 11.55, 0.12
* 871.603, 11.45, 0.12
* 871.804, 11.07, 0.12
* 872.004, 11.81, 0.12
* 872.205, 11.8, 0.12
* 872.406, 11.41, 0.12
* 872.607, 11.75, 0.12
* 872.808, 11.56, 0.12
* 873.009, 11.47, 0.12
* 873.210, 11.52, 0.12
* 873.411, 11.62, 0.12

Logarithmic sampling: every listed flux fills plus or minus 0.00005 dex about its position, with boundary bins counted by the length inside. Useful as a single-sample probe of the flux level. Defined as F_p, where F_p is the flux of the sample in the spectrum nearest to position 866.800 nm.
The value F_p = 11.13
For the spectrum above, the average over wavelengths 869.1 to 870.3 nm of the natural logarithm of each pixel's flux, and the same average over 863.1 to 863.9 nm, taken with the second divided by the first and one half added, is 1.51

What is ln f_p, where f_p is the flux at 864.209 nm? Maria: 2.47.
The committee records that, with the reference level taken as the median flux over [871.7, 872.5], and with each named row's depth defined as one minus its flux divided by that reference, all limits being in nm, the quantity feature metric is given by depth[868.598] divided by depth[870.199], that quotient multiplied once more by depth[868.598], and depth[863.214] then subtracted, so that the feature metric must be -0.062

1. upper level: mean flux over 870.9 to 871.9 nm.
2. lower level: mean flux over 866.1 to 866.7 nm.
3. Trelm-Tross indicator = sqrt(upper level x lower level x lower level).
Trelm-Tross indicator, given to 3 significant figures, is 29.3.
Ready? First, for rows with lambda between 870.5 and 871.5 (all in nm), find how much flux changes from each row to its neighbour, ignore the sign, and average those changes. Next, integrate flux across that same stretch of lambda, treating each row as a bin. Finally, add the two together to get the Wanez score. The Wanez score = 11.8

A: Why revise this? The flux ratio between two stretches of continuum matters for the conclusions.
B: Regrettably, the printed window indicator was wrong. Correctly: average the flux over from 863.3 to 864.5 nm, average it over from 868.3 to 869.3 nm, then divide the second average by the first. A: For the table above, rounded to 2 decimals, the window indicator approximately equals 0.93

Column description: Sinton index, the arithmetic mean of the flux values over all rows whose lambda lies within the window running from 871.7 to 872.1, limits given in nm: 11.4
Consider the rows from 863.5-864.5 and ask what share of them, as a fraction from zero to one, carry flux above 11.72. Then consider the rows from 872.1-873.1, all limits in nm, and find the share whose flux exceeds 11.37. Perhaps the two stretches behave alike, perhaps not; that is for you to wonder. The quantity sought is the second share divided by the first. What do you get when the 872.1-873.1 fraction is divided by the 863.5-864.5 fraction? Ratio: 1.0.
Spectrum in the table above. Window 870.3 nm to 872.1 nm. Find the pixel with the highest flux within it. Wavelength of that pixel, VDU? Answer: 870.600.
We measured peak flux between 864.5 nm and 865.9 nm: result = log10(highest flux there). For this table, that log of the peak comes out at 1.09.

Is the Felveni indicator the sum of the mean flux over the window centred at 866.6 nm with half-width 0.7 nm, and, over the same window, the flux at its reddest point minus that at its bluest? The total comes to 12.0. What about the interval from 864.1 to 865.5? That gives 11.2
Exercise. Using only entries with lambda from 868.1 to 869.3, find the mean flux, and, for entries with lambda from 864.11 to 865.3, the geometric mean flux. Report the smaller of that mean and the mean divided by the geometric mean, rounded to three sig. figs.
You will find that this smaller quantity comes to 0.943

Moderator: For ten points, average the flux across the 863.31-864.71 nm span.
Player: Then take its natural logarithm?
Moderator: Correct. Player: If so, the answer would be 2.47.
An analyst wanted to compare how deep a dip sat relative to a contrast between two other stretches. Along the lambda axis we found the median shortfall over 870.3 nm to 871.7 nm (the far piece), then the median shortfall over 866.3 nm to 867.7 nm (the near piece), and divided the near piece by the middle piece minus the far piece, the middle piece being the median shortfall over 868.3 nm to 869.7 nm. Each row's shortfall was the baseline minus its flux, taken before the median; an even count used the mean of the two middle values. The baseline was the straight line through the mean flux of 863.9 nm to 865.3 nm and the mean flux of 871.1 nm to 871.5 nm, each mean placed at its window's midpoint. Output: 2.6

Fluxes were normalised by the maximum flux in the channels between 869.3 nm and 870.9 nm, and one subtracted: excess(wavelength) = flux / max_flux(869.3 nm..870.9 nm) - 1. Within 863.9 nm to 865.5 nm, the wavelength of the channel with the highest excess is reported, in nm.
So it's 865.204 nm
